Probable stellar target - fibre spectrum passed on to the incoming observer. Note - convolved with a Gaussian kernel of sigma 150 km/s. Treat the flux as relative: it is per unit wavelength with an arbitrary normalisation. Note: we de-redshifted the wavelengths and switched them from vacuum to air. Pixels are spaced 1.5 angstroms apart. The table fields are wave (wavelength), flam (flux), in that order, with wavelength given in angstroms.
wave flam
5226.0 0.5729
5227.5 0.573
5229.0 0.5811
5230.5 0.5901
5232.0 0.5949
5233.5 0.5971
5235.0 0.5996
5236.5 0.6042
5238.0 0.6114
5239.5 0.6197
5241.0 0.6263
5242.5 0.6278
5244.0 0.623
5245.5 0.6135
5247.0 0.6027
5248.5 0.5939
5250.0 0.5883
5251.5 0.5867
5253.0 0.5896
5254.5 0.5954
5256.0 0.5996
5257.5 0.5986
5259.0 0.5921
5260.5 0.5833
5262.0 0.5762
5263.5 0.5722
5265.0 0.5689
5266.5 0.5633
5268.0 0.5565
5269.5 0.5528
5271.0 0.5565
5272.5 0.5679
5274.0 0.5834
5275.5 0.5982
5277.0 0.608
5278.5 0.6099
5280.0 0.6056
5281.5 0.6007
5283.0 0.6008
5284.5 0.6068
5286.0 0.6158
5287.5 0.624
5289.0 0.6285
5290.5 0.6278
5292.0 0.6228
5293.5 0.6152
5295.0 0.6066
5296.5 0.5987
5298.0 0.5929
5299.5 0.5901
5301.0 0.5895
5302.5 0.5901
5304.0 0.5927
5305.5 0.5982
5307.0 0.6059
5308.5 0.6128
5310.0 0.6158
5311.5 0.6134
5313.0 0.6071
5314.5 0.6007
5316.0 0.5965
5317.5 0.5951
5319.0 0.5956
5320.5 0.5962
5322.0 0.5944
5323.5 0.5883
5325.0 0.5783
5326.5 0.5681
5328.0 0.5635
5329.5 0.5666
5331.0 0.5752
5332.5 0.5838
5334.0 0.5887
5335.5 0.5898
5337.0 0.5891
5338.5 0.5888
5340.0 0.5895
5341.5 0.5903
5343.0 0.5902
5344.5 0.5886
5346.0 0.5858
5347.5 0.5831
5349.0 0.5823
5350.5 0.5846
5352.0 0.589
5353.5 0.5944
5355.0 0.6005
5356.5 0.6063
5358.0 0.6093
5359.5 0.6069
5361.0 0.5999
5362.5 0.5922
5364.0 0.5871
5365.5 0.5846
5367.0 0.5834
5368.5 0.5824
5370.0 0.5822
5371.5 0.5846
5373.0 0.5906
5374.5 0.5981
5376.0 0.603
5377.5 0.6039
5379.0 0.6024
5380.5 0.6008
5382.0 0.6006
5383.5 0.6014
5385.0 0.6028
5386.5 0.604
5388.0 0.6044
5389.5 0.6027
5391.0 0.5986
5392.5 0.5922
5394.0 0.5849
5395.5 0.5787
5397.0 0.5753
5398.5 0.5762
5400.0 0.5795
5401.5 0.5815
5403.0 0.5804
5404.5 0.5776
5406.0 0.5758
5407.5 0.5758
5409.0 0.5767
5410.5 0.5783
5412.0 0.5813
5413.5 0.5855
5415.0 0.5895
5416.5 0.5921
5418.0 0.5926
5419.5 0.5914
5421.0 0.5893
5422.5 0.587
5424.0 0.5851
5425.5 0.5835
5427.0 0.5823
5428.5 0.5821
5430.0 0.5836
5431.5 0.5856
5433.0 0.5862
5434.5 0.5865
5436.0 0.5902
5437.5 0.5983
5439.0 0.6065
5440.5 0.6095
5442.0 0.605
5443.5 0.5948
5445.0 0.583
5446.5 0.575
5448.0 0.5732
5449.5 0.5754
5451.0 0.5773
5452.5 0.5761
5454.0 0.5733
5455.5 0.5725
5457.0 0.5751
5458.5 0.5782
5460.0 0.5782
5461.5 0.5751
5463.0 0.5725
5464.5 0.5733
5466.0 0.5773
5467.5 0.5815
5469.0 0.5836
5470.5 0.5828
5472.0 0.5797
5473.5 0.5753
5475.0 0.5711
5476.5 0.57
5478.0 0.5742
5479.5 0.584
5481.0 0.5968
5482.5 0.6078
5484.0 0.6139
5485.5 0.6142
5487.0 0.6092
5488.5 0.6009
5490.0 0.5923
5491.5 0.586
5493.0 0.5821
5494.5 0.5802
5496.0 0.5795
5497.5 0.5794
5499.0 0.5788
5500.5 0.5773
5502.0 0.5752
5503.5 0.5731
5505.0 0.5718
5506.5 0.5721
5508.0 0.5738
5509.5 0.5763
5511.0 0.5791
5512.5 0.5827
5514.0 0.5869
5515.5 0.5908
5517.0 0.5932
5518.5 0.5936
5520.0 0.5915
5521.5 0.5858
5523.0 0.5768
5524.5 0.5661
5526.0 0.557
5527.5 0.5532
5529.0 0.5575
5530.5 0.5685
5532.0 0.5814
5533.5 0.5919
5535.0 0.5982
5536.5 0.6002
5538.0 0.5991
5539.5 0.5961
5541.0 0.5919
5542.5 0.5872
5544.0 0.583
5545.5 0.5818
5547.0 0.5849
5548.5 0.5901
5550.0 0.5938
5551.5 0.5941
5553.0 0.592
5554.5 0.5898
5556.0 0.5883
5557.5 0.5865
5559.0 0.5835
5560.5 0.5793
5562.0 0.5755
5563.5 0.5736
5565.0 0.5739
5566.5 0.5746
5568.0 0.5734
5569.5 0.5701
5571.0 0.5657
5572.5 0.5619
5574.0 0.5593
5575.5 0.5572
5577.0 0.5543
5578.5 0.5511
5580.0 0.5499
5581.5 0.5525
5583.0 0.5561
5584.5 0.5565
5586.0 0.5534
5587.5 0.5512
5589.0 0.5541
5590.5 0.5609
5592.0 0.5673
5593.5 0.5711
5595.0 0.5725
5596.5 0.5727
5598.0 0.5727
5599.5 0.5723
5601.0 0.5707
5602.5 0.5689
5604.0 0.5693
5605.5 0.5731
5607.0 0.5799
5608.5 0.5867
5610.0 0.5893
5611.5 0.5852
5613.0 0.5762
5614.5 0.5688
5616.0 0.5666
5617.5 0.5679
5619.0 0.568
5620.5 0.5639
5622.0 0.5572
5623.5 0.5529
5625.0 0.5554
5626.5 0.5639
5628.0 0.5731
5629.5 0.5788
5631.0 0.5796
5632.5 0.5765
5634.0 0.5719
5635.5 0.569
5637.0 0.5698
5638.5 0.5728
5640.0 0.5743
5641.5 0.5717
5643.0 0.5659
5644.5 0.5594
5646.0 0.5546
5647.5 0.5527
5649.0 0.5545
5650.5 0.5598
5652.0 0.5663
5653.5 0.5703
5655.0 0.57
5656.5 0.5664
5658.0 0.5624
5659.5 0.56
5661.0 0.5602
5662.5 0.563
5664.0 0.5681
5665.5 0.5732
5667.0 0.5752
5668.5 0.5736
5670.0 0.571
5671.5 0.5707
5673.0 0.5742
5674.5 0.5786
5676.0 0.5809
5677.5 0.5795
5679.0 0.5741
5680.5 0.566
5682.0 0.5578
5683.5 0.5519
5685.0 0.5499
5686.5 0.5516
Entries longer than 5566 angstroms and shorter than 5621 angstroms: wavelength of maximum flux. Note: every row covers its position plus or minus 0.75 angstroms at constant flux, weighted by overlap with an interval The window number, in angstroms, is 5610.0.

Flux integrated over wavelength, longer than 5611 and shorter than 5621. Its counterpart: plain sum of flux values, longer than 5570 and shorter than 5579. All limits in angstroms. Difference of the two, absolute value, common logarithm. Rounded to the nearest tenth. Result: 0.4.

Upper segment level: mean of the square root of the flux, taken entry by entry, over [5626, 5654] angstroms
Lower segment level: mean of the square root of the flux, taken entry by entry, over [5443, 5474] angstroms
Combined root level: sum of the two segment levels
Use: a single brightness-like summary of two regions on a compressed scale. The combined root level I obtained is 1.513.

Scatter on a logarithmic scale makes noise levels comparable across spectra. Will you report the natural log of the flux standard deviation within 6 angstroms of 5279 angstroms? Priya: -4.8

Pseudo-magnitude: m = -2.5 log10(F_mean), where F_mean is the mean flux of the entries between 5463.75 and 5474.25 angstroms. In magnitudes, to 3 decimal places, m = 0.593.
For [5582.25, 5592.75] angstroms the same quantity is 0.635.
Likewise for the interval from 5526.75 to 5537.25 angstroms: 0.594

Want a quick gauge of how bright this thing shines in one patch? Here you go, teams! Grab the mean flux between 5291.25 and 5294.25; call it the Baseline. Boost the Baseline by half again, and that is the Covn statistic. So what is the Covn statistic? 0.93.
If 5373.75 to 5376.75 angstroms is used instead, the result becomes 0.90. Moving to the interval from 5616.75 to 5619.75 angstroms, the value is 0.85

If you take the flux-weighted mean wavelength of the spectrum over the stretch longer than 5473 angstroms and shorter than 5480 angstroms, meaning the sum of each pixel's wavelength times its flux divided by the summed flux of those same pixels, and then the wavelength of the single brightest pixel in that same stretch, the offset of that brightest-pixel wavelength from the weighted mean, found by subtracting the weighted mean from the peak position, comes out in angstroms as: 3.0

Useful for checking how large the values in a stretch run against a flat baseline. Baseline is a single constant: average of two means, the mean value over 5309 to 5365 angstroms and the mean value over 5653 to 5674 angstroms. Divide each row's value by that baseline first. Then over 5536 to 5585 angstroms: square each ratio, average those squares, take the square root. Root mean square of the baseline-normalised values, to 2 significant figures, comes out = 0.99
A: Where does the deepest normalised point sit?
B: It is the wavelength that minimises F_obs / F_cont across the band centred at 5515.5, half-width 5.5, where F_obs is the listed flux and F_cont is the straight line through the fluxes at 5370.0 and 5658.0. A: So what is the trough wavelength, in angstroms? 5511.0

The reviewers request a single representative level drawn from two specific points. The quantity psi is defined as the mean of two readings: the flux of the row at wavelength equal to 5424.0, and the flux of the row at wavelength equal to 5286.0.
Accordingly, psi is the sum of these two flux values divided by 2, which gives 0.600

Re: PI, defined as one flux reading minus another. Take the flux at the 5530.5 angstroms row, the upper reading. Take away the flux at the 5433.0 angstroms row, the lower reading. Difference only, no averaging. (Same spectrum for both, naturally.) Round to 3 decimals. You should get -0.018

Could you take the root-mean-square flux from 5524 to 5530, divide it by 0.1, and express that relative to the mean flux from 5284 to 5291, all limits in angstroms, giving 9.0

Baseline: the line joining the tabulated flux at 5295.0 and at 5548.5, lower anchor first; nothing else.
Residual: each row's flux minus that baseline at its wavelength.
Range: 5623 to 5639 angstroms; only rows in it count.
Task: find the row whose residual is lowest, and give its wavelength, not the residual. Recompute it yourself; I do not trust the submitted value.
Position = 5623.5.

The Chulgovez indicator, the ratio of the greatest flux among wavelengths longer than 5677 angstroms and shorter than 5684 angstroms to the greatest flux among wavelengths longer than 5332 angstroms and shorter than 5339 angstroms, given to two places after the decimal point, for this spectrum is 0.98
